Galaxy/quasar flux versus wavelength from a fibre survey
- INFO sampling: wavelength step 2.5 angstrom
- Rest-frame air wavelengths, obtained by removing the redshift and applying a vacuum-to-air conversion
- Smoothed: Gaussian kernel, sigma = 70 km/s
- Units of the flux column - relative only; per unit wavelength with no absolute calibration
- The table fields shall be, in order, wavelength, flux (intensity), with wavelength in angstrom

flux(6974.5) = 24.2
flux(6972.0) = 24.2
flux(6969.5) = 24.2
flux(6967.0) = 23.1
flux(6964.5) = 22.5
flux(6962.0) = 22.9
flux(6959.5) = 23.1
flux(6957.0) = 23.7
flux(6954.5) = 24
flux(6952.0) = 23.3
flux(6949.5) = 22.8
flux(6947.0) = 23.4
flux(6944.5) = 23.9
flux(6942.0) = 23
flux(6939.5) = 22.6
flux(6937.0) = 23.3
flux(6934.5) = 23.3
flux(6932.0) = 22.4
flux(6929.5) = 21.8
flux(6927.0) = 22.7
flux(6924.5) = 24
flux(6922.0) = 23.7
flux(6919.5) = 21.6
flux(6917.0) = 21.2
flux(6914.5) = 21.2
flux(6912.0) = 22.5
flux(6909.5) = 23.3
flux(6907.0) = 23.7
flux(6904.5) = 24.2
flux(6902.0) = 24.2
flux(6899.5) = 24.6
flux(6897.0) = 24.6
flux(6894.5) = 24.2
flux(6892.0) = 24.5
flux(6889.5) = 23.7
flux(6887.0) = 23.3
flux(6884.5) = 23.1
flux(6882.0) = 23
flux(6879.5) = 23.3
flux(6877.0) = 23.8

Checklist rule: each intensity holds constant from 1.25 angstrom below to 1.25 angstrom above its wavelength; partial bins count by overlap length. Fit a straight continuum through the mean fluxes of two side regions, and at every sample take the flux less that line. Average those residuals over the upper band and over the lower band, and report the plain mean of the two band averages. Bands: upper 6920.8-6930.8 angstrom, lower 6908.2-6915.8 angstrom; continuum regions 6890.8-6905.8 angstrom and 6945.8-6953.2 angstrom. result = -1.2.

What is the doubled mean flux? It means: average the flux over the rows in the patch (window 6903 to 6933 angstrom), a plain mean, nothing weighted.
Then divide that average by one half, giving 45.4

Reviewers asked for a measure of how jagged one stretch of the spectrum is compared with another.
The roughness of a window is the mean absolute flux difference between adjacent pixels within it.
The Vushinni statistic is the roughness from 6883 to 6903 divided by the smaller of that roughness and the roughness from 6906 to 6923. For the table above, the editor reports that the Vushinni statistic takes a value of 1.00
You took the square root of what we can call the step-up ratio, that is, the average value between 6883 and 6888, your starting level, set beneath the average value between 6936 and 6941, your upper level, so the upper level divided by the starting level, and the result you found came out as 0.99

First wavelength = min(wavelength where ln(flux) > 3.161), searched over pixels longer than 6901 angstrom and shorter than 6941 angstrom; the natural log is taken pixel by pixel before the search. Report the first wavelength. 6902.0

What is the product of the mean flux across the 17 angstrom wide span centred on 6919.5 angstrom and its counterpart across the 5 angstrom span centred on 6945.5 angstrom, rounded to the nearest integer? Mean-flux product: 530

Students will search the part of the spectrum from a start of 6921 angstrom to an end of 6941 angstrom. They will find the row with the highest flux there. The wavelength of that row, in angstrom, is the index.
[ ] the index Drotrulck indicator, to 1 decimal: 6924.5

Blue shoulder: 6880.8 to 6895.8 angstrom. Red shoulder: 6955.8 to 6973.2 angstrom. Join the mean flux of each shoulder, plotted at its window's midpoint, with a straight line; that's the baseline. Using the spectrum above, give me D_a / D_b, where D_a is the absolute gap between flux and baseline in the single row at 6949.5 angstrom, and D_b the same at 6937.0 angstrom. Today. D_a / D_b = 3.6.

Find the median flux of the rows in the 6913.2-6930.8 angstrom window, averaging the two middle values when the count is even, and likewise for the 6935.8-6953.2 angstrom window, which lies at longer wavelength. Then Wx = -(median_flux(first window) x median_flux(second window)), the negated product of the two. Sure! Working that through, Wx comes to -508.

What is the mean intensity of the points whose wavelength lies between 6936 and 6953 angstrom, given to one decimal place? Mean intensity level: 23.2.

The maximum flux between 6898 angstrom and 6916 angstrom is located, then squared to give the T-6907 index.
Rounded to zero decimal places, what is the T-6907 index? 605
